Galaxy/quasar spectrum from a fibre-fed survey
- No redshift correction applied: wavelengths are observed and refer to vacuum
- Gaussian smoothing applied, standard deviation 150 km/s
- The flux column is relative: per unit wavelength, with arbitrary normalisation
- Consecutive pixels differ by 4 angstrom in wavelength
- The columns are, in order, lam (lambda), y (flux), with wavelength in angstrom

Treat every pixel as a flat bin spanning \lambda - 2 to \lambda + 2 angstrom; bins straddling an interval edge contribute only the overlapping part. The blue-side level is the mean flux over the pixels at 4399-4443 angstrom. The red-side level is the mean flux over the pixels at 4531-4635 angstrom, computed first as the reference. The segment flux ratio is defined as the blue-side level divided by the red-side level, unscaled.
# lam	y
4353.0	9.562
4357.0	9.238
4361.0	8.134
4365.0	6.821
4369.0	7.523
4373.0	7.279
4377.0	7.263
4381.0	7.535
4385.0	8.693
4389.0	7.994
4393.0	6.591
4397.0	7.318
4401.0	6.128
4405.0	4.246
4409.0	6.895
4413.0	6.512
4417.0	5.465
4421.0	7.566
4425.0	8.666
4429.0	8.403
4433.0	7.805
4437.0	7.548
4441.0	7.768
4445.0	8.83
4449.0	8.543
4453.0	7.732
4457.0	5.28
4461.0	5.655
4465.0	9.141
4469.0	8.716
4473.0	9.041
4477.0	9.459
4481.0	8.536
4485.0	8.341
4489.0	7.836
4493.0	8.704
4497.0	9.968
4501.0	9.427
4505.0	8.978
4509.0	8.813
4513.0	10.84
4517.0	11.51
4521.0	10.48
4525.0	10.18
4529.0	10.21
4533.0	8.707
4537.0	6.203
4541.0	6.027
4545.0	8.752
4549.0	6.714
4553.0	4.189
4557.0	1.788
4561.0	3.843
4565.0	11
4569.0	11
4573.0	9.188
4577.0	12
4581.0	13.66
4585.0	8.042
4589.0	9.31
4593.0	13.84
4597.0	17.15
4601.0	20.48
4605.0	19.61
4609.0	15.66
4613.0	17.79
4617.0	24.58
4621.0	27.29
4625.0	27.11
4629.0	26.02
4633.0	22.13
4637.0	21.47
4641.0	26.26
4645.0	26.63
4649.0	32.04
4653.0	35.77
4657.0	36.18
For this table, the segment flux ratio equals 0.52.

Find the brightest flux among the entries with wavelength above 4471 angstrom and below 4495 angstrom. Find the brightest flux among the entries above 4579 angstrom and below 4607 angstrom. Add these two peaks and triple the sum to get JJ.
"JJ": 90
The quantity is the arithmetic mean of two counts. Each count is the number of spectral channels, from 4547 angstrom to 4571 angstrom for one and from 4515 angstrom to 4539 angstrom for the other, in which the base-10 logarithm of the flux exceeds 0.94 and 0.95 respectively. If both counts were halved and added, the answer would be 3.00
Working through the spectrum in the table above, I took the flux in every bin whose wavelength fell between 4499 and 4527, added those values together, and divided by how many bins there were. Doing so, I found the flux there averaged 10.0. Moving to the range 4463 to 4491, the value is 8.7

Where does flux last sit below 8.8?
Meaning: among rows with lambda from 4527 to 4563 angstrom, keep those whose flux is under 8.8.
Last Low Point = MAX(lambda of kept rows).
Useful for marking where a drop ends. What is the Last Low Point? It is 4561.0 angstrom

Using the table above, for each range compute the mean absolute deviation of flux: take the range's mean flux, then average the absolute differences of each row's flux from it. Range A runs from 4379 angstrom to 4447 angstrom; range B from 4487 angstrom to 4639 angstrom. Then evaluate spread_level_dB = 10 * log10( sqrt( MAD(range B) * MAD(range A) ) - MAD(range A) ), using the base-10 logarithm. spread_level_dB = 1.2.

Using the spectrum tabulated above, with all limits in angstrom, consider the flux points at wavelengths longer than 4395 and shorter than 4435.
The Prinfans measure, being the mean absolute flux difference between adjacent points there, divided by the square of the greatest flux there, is 0.017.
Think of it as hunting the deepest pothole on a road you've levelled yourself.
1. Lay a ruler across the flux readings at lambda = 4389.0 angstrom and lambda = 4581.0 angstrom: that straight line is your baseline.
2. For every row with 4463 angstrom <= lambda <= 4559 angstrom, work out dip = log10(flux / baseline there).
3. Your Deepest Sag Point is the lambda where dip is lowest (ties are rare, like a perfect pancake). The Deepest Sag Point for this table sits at 4557.0 angstrom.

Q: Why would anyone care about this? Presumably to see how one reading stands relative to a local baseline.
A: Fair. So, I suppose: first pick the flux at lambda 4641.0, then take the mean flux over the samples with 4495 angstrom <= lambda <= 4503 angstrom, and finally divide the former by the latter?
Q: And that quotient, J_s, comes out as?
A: 2.7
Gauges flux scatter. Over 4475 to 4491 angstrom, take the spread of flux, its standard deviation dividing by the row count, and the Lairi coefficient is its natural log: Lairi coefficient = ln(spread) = -0.5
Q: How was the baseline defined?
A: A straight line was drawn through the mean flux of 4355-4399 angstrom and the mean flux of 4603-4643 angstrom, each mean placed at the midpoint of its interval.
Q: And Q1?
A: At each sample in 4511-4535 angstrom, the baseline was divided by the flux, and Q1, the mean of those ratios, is 1.6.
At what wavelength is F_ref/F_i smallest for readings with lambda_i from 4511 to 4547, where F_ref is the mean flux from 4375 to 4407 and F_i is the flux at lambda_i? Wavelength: 4517.0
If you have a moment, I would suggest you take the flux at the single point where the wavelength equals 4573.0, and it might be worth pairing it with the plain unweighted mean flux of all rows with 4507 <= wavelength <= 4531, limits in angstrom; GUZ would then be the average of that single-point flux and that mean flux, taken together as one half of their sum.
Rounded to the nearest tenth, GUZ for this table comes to 9.8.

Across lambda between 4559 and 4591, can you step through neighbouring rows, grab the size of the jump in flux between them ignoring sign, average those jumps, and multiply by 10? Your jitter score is 29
